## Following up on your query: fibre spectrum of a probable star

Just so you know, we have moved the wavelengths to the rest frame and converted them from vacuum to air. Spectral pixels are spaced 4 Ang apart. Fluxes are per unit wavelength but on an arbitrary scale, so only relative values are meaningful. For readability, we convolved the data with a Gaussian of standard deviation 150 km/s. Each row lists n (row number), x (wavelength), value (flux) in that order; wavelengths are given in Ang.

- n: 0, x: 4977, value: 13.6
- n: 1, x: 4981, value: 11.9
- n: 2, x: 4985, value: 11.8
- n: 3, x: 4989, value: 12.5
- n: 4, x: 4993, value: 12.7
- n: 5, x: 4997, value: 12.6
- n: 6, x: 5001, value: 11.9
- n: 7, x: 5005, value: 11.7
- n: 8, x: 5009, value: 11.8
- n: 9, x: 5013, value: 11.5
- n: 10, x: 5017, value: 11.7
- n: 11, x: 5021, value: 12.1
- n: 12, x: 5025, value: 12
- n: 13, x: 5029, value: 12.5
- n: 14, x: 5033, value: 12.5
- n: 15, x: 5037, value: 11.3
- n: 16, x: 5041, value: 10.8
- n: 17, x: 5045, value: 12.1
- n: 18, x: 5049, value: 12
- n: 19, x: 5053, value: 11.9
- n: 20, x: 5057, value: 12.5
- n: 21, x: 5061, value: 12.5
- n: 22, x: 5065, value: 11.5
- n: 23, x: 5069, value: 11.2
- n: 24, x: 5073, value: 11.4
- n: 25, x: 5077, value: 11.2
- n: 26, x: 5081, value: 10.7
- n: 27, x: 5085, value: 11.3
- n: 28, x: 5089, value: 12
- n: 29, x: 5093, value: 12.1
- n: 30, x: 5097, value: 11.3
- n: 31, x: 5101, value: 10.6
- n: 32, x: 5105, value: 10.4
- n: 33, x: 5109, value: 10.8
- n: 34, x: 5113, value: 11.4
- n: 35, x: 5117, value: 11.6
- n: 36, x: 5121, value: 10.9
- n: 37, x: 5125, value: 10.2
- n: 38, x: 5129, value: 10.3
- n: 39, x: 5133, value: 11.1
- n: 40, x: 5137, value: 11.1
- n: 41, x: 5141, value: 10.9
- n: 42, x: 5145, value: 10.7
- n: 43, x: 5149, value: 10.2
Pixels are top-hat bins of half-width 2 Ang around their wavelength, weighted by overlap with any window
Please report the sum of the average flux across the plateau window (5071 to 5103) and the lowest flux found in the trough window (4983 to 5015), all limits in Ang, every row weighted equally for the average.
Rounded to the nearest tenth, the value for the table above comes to 22.8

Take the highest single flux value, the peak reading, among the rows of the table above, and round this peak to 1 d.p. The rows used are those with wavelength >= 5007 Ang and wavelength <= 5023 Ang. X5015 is 12.1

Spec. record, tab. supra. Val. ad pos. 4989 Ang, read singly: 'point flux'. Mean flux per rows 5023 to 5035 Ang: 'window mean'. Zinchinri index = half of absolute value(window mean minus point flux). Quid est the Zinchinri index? 0.08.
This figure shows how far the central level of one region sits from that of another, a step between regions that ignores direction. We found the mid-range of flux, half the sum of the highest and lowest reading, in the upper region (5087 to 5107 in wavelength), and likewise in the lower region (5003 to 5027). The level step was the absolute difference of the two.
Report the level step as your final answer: 0.55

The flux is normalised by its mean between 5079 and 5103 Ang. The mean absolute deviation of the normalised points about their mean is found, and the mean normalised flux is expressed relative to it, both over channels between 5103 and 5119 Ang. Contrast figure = 24.6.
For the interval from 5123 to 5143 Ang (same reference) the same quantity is 28.5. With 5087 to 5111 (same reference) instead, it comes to 18.7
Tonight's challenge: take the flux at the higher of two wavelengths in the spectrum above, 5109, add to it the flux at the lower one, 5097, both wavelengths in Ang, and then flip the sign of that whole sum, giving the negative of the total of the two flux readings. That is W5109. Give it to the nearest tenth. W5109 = -22.1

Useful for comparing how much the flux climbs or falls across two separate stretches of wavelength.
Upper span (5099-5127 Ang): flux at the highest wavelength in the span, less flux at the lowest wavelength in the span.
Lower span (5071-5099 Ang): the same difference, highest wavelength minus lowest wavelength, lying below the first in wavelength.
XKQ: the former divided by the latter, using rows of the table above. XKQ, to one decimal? 4.0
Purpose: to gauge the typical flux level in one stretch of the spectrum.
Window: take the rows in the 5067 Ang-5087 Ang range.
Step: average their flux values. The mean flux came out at 11.2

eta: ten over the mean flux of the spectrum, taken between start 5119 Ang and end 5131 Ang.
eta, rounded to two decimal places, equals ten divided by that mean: 0.96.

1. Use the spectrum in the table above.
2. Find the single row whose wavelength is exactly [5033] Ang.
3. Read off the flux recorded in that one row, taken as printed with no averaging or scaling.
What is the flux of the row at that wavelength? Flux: 12.5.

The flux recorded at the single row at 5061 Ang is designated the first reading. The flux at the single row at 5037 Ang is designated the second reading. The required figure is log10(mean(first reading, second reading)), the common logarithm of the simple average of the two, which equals 1.076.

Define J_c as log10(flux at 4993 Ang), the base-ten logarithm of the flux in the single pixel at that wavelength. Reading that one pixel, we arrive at 1.10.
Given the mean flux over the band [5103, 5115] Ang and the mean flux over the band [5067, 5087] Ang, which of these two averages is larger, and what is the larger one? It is 11.2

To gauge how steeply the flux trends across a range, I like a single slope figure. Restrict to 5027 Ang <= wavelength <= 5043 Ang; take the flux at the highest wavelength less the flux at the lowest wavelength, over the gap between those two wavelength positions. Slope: -0.14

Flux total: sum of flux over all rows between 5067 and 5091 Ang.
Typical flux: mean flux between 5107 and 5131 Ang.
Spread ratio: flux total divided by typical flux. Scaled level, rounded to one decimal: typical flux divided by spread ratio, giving 1.7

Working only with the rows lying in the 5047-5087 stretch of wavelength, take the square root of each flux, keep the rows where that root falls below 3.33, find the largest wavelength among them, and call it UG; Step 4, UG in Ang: 5081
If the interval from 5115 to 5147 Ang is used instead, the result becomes 5145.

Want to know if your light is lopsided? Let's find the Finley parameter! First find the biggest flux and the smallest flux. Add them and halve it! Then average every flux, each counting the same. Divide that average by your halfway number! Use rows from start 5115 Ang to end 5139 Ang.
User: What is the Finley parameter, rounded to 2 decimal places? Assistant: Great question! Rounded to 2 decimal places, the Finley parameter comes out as 1.00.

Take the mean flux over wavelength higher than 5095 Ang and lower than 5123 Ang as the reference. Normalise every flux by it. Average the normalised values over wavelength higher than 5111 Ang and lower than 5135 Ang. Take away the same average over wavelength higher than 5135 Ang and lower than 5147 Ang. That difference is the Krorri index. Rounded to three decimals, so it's 0.002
